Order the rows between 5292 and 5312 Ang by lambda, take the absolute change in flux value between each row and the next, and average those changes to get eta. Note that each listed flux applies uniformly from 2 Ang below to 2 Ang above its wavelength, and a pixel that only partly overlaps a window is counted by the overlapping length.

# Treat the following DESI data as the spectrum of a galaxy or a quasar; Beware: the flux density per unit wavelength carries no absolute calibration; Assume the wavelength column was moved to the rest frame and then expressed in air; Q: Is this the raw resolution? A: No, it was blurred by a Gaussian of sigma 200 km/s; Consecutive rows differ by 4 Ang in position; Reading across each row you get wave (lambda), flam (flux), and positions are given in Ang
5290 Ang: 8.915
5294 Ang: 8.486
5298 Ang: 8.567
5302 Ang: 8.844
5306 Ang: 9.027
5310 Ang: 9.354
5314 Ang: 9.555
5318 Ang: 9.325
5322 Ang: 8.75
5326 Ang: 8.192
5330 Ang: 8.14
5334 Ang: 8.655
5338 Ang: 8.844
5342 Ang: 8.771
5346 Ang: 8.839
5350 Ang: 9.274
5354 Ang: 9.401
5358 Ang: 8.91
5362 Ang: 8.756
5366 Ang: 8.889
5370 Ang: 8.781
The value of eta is 0.217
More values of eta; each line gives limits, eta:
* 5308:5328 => 0.391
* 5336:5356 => 0.176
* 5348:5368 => 0.226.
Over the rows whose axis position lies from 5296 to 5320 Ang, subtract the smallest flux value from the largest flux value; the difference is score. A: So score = 0.99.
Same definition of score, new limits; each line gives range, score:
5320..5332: 0.61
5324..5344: 0.70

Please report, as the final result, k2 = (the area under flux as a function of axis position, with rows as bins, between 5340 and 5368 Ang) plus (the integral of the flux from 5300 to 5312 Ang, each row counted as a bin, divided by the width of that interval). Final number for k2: 260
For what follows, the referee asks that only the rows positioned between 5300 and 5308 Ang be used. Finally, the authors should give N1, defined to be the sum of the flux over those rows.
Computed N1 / 17.9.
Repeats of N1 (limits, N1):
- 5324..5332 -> 16.3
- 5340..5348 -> 17.6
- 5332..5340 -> 17.5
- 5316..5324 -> 18.1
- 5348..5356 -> 18.7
